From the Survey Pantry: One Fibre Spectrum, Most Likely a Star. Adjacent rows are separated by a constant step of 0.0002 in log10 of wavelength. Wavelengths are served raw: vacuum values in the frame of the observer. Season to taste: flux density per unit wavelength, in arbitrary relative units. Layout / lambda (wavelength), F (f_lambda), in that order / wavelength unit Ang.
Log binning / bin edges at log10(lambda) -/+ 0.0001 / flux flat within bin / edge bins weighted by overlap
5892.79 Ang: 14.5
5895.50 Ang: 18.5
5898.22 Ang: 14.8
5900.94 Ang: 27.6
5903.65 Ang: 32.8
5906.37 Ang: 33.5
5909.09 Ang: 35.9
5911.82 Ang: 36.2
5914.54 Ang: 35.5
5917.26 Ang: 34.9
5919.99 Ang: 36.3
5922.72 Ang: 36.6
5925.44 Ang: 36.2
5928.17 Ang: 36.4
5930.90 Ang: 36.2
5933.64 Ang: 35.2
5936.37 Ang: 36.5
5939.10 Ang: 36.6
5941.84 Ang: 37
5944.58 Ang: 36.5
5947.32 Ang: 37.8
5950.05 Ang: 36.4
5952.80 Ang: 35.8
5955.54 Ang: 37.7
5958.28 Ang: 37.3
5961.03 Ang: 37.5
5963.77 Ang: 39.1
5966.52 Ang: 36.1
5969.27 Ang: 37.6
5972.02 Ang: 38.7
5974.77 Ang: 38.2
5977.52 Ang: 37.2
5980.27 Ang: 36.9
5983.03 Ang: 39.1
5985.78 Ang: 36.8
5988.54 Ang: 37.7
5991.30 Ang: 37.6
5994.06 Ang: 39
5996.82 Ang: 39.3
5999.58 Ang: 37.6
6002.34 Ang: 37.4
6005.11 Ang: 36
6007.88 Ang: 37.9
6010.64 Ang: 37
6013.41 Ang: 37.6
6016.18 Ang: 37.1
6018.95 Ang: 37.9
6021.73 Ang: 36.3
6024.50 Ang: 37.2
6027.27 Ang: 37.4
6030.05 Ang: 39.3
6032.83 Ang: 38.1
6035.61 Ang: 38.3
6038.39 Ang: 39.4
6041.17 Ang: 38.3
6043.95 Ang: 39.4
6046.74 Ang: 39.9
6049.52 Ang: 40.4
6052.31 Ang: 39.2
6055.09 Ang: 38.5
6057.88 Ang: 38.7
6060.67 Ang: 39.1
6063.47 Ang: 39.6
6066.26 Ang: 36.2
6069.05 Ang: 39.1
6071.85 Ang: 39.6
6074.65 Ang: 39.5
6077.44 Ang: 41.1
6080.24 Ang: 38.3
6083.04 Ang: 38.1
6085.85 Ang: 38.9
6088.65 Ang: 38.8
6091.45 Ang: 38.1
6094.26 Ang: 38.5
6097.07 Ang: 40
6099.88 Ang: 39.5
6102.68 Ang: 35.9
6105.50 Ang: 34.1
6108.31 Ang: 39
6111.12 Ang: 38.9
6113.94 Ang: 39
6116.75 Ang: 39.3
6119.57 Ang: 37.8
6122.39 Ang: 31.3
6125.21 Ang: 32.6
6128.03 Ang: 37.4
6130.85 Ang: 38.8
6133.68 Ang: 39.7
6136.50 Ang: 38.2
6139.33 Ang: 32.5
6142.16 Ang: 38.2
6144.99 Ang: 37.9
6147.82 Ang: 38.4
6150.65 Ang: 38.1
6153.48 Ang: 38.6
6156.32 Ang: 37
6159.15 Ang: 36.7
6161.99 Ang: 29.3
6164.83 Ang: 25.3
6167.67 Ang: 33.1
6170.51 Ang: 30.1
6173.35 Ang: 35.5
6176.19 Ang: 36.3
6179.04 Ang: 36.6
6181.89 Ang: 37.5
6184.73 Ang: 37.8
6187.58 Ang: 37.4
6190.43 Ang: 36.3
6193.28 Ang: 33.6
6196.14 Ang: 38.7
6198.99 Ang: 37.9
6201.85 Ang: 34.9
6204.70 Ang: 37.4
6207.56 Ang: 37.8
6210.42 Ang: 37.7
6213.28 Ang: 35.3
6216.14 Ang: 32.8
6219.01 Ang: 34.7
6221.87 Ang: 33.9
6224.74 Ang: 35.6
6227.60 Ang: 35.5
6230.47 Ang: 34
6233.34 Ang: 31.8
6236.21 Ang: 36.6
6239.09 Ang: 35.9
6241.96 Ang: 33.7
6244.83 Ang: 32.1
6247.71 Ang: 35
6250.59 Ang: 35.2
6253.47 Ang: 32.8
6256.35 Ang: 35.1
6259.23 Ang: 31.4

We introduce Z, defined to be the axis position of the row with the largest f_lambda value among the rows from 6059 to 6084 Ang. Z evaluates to 6077.44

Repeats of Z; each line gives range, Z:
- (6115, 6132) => 6116.75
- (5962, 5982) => 5963.77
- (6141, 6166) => 6153.48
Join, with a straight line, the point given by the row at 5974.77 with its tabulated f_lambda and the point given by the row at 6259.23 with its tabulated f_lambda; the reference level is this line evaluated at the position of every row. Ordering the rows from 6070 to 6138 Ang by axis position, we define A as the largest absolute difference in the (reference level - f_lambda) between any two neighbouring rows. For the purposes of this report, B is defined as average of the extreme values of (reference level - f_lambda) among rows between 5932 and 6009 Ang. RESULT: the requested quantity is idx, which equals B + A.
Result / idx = 7.6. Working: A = 6.4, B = 1.2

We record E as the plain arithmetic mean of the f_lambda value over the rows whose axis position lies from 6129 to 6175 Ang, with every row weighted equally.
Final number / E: 35.5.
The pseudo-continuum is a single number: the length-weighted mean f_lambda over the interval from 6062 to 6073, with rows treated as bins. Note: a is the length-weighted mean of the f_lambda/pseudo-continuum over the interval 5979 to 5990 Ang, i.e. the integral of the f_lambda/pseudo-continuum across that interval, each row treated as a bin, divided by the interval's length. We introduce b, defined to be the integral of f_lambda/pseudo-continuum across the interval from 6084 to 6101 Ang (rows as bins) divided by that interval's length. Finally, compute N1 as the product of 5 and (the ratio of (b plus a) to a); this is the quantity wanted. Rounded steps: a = 0.97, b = 1.01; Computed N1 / 10.2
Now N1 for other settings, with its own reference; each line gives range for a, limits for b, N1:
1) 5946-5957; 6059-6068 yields 10.2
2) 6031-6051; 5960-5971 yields 9.8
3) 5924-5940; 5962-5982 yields 10.2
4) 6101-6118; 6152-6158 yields 10.0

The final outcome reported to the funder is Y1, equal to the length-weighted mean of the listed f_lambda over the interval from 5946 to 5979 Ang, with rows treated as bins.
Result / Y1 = 37.5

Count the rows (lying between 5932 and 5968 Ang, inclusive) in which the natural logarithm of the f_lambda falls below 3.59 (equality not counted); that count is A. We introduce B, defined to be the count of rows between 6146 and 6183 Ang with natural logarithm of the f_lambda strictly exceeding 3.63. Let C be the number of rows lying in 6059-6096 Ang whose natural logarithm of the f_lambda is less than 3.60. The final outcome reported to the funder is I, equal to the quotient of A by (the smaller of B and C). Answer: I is 3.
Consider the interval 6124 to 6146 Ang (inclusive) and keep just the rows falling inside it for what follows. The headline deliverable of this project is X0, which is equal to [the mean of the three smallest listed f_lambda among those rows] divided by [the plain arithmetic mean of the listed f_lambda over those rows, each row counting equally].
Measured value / 0.93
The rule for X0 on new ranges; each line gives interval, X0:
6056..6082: 0.97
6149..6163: 0.96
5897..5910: 0.87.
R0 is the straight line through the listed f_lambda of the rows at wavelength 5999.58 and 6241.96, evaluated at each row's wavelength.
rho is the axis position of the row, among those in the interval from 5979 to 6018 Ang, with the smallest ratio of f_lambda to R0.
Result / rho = 6005.11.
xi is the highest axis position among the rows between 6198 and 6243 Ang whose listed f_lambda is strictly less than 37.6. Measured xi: 6241.96 Ang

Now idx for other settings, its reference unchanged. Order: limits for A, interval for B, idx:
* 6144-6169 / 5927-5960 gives 10.3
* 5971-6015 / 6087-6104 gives -0.5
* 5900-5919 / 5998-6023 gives 5.6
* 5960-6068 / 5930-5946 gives 6.3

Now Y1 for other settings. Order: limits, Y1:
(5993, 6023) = 37.5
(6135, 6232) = 35.6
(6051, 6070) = 38.6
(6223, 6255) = 34.4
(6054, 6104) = 38.8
